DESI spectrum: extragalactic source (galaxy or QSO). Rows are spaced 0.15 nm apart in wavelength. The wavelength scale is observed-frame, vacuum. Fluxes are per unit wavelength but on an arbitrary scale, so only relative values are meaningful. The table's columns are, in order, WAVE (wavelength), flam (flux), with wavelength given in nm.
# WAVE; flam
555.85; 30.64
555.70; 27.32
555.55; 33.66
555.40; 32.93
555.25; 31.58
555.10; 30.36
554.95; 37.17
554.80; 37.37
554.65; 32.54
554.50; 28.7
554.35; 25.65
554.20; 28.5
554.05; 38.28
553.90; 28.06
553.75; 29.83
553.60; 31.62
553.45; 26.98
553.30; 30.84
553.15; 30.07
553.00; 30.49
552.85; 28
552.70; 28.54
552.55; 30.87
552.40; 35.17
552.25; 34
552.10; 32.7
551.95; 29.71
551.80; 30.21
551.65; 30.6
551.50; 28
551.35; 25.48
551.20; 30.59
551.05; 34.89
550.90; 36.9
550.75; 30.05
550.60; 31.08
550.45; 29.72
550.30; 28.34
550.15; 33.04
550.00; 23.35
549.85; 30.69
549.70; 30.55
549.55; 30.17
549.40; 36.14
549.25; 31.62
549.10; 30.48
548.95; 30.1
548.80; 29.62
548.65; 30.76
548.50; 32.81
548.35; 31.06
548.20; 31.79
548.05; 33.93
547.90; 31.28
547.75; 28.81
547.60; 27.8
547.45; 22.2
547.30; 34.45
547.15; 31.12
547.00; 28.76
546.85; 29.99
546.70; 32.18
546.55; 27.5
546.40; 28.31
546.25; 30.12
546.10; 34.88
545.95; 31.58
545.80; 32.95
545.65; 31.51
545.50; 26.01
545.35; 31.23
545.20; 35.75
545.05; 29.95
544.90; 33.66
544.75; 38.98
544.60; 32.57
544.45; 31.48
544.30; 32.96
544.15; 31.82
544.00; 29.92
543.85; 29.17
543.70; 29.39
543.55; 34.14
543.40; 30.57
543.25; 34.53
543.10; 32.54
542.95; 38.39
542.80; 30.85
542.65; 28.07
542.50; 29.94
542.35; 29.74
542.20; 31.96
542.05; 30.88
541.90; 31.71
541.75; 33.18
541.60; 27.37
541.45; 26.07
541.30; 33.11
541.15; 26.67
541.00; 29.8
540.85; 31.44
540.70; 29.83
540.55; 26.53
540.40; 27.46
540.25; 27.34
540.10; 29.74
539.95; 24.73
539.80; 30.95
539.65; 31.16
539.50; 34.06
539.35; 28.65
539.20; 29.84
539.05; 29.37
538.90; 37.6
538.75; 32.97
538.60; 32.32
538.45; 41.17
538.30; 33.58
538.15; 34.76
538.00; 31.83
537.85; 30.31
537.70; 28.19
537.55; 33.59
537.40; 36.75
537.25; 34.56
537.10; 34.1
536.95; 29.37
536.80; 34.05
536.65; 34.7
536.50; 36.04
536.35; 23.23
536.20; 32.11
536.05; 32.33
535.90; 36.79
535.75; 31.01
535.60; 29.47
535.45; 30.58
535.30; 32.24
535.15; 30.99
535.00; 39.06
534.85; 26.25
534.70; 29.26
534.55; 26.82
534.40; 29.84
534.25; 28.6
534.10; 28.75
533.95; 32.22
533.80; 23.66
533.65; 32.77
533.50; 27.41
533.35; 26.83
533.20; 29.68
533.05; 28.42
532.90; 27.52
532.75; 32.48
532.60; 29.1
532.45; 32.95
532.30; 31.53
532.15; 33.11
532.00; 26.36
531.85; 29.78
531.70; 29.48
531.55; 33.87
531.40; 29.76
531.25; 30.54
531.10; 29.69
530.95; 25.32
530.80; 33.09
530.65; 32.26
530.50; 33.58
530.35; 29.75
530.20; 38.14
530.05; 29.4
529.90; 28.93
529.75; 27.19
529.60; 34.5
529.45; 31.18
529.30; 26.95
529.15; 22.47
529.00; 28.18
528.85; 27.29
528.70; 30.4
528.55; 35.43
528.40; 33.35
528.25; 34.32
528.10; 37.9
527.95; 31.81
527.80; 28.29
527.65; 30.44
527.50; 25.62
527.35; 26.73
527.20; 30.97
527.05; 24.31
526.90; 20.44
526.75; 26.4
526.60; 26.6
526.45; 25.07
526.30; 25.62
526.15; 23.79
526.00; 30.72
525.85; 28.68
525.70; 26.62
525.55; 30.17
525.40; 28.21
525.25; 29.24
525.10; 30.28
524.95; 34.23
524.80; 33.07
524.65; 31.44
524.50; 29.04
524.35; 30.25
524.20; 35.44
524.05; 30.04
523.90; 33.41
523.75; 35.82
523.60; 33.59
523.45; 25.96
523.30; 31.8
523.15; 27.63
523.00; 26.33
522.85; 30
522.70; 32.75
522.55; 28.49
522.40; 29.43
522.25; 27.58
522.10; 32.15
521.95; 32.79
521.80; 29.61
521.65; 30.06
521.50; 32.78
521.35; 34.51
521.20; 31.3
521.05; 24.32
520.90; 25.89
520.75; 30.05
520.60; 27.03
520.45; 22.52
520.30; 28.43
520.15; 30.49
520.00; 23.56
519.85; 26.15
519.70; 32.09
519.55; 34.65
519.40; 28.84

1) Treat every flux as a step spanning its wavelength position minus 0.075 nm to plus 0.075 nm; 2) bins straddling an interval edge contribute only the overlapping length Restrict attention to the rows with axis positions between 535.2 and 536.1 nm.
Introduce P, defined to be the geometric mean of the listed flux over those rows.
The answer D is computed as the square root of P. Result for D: 5.66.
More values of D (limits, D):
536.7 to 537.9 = 5.70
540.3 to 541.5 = 5.36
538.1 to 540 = 5.67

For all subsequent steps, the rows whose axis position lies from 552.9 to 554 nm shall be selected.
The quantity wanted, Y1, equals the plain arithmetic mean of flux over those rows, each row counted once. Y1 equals 30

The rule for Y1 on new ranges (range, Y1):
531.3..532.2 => 30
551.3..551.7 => 28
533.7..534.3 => 28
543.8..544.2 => 30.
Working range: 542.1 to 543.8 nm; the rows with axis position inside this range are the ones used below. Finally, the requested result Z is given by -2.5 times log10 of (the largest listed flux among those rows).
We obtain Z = -3.96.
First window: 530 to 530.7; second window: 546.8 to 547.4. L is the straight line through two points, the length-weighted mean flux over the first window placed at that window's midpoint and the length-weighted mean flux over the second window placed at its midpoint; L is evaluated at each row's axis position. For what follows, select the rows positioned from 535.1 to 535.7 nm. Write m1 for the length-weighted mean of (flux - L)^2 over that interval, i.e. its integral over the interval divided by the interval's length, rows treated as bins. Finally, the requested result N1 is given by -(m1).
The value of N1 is -3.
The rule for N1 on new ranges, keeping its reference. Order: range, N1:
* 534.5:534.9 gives -24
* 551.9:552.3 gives -7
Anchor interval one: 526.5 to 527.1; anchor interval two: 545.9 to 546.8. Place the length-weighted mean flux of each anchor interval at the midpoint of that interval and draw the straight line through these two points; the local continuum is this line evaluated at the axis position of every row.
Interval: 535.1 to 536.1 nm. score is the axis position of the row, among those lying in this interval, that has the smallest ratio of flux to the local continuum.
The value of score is 535.60 nm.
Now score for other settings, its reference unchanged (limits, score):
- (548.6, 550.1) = 550.00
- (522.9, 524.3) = 523.45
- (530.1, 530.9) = 530.35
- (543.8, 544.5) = 543.85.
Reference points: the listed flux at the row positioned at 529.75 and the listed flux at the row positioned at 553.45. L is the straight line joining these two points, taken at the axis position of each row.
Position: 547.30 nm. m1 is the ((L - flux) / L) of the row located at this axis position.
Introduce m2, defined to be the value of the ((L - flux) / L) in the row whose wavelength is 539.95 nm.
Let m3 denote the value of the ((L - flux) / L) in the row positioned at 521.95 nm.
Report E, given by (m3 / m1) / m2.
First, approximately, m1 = -0.27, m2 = 0.09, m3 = -0.20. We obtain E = 8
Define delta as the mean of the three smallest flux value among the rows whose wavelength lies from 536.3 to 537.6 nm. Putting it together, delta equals 28.7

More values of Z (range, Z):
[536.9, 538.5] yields -4.04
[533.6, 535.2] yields -3.98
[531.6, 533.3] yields -3.80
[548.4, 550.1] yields -3.89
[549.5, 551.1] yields -3.92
